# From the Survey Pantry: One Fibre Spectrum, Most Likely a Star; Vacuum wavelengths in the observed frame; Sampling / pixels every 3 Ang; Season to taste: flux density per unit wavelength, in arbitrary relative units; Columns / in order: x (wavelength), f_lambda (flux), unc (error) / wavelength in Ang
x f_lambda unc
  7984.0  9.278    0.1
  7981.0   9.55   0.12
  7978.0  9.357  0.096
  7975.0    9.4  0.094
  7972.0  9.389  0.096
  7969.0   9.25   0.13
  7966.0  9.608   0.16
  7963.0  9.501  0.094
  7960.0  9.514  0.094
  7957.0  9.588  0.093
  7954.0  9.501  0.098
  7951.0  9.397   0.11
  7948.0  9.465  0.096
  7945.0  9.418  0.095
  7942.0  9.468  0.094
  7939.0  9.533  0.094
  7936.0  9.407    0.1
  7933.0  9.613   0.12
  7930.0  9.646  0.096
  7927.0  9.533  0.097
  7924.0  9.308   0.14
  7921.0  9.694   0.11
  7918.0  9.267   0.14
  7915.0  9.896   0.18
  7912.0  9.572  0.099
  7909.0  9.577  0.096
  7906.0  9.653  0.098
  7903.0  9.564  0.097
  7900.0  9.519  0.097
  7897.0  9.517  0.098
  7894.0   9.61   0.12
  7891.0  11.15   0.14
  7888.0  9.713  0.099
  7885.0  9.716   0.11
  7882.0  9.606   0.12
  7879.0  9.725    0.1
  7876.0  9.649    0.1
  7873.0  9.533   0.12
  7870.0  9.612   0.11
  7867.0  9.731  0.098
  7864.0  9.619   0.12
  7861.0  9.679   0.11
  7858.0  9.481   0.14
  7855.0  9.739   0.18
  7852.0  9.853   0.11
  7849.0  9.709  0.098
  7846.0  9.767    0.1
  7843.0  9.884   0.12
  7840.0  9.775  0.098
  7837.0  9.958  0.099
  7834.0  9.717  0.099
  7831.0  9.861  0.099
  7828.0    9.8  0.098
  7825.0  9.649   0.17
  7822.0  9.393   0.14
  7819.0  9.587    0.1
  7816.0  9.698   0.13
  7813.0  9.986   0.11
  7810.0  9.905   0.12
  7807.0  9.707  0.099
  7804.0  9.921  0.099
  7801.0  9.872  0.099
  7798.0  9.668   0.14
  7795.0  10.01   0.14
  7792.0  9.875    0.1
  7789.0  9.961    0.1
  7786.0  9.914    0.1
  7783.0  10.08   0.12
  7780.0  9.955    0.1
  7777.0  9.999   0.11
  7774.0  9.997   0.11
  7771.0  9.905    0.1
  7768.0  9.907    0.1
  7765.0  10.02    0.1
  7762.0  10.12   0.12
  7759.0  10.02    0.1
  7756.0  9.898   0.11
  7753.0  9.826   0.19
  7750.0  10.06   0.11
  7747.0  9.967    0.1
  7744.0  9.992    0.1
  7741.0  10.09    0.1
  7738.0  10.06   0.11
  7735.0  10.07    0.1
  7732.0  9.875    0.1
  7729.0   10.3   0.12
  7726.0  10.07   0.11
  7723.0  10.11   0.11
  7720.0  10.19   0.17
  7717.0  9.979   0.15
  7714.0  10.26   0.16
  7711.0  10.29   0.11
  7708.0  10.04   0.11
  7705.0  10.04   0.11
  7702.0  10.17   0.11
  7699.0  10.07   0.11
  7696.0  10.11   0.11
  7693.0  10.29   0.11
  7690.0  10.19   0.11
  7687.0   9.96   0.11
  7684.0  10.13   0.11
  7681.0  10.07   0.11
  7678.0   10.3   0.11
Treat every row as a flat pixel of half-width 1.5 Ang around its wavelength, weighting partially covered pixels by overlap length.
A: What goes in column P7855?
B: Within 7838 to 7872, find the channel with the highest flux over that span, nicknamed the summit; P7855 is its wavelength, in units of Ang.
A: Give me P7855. 7843.0 Ang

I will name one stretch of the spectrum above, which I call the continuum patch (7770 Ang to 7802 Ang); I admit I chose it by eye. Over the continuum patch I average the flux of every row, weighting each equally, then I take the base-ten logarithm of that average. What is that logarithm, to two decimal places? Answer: 1.00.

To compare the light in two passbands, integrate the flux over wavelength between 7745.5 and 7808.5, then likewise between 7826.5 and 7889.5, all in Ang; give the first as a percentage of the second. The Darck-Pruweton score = 102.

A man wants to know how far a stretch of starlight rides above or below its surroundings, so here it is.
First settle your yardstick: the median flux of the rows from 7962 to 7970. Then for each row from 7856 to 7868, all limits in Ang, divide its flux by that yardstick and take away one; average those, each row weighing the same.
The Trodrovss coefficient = 0.013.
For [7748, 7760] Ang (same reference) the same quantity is 0.047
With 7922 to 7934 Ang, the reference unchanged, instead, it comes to 0.003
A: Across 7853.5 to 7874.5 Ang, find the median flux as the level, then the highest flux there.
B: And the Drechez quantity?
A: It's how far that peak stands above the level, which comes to 0.12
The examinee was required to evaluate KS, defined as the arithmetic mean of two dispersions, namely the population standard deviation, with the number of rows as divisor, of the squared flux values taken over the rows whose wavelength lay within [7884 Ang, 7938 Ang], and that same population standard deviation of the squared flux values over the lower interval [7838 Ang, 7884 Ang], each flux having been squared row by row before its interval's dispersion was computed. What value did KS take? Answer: 5.01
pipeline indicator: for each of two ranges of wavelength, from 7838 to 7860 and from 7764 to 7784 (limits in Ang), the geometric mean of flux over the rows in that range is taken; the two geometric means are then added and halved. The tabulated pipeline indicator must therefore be 9.9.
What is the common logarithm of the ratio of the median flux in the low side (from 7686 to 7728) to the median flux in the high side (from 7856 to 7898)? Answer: 0.021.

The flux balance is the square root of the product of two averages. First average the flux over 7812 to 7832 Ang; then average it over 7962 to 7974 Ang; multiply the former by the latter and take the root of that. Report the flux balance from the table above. 9.6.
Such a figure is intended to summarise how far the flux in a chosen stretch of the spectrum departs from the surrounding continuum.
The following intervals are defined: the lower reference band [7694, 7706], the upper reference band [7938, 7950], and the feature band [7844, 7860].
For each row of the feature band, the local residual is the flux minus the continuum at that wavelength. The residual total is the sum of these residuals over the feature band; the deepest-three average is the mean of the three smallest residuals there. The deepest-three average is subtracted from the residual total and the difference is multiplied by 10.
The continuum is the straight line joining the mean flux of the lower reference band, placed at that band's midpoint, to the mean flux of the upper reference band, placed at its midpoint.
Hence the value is 0.7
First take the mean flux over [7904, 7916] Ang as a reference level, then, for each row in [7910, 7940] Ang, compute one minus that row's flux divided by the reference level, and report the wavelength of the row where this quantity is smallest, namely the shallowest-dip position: 7915.0 Ang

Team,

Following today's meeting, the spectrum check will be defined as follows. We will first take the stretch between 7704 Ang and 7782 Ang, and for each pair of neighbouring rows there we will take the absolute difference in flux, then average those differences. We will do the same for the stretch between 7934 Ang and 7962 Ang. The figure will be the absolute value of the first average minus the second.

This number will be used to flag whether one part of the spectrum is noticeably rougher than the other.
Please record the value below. 0.04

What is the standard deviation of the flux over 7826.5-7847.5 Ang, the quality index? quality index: 0.08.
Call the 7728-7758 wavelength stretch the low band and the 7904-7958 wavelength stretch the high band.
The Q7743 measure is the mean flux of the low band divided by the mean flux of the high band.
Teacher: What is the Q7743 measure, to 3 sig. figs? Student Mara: 1.05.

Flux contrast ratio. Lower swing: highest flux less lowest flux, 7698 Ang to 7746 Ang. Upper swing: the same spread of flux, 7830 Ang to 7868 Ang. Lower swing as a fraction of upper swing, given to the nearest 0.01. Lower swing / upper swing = 0.89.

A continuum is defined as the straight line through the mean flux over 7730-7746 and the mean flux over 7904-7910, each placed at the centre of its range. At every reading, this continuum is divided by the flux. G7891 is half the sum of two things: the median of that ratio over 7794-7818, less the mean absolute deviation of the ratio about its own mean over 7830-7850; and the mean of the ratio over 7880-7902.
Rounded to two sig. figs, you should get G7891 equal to 0.99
